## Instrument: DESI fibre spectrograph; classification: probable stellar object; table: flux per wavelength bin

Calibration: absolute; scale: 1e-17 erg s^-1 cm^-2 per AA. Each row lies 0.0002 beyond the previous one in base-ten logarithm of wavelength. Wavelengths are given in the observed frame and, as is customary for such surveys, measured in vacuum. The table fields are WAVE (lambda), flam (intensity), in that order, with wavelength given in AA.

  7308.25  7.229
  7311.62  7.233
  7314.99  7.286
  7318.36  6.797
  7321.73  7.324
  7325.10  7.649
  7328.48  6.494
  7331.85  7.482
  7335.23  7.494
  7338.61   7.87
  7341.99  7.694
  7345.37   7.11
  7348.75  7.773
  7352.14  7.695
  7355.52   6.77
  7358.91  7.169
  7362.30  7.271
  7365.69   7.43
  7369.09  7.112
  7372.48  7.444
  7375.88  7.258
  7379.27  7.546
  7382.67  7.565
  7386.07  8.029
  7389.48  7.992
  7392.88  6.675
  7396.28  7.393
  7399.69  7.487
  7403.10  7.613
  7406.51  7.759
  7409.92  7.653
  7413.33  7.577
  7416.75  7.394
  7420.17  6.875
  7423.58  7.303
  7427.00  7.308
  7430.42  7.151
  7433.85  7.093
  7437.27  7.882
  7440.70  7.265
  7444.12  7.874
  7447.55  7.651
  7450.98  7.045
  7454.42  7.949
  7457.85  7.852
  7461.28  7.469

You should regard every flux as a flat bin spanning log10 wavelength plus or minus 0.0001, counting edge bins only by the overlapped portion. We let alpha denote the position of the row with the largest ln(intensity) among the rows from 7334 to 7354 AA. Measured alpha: 7338.61 AA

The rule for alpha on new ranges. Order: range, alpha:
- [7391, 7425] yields 7406.51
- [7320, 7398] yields 7386.07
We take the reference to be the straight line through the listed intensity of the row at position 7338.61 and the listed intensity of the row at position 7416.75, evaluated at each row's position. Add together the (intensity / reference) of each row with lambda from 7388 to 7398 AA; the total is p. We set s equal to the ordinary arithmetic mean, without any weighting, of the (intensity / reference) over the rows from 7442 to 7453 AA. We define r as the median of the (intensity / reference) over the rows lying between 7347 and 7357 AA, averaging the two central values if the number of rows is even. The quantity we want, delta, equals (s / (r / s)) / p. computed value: 0.377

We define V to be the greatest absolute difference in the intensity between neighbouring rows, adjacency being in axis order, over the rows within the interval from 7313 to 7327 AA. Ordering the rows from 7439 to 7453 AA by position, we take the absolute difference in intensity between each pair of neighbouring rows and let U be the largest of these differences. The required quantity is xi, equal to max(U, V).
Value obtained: 0.61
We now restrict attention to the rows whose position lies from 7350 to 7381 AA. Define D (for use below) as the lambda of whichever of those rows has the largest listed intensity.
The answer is 7352.14 AA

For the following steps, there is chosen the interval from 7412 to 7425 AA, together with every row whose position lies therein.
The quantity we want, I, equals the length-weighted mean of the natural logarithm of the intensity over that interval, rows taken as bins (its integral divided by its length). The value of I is 1.984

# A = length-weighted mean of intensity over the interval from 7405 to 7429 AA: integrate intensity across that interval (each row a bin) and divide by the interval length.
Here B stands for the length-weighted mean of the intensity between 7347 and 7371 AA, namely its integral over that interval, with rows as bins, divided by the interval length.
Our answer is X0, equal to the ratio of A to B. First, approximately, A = 7.41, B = 7.32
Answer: 1.012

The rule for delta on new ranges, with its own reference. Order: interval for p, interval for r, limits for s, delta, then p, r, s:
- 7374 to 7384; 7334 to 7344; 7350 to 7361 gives 0.300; 2.93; 0.98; 0.93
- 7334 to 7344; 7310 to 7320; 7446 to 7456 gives 0.418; 2.93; 0.90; 1.05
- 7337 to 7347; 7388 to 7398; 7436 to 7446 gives 0.395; 2.89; 0.98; 1.06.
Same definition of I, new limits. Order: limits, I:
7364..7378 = 1.990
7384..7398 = 2.015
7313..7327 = 1.980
